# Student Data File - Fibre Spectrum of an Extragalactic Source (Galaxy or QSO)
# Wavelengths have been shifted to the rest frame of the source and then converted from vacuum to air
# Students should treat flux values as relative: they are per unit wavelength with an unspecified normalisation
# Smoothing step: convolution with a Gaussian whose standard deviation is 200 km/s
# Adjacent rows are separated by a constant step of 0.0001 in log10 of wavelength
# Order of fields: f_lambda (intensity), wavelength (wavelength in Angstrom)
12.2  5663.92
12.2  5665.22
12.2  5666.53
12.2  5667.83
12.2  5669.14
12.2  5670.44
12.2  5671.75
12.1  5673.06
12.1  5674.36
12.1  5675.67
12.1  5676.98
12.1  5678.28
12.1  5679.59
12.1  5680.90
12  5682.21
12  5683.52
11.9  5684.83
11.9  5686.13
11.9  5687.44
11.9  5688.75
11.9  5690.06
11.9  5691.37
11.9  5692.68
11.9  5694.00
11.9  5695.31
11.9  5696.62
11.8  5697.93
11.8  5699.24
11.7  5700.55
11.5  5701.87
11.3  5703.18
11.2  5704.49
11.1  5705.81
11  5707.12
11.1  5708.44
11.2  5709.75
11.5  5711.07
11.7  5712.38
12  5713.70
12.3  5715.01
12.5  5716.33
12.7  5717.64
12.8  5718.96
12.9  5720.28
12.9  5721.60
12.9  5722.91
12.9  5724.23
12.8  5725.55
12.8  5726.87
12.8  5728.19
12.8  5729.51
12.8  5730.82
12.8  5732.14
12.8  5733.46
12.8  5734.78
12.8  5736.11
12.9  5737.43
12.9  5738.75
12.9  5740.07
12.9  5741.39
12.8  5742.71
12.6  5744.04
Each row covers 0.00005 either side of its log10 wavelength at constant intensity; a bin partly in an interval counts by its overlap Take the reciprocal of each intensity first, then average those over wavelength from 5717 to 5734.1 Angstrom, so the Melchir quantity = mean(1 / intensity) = 0.078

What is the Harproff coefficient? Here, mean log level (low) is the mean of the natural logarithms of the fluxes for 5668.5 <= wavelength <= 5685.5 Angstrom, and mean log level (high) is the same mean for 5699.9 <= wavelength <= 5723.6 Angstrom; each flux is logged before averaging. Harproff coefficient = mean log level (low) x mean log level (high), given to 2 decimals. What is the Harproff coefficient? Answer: 6.17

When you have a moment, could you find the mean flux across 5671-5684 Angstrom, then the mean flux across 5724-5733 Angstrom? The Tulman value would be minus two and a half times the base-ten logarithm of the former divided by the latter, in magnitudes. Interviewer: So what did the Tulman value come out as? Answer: 0.06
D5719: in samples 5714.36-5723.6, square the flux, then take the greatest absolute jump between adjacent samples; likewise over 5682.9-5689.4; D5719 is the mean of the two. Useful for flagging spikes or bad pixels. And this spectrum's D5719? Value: 4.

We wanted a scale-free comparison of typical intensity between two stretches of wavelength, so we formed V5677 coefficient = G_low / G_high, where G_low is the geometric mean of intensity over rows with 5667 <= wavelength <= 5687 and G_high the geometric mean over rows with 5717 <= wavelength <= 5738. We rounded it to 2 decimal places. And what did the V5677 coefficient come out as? 0.94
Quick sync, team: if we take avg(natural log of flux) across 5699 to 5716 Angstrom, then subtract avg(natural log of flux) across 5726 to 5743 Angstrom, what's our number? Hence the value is -0.11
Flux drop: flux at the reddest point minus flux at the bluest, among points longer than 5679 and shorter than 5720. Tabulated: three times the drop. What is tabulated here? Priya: 2.1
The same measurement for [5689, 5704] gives -1.8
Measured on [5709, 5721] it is 5.1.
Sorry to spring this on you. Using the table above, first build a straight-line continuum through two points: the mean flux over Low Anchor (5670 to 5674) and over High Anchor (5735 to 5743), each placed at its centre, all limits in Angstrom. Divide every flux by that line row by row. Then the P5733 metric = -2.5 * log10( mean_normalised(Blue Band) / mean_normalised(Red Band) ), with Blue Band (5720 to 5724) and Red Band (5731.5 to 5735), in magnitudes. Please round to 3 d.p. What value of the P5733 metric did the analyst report -0.019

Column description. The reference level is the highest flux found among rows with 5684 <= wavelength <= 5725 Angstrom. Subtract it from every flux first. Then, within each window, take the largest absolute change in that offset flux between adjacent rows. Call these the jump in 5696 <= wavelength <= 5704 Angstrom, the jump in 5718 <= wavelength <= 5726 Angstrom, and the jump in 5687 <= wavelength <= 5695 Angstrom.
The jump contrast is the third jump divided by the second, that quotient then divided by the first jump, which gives 0.0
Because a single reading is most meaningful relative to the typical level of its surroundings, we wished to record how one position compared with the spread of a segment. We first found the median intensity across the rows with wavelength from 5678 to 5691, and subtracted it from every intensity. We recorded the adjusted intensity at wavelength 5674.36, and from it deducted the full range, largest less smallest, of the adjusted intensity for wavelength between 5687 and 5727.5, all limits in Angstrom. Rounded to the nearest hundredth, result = -1.75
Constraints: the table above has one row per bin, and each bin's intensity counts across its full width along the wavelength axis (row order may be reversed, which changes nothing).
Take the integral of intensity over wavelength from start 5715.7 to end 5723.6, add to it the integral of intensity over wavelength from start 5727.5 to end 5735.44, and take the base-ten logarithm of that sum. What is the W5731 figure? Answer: 2.31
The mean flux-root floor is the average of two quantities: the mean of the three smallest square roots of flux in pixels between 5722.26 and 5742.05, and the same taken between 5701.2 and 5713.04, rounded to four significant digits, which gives 3.452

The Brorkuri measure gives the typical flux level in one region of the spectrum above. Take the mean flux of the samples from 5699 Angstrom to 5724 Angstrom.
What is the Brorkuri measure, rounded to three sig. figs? 11.9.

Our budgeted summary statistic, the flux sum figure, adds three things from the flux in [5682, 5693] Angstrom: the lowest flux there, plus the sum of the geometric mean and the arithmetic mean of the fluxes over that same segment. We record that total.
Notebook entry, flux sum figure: 35.7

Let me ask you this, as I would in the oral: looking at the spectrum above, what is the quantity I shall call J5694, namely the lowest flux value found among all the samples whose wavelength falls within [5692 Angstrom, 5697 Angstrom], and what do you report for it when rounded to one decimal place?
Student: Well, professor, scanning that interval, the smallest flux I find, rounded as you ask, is 11.9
